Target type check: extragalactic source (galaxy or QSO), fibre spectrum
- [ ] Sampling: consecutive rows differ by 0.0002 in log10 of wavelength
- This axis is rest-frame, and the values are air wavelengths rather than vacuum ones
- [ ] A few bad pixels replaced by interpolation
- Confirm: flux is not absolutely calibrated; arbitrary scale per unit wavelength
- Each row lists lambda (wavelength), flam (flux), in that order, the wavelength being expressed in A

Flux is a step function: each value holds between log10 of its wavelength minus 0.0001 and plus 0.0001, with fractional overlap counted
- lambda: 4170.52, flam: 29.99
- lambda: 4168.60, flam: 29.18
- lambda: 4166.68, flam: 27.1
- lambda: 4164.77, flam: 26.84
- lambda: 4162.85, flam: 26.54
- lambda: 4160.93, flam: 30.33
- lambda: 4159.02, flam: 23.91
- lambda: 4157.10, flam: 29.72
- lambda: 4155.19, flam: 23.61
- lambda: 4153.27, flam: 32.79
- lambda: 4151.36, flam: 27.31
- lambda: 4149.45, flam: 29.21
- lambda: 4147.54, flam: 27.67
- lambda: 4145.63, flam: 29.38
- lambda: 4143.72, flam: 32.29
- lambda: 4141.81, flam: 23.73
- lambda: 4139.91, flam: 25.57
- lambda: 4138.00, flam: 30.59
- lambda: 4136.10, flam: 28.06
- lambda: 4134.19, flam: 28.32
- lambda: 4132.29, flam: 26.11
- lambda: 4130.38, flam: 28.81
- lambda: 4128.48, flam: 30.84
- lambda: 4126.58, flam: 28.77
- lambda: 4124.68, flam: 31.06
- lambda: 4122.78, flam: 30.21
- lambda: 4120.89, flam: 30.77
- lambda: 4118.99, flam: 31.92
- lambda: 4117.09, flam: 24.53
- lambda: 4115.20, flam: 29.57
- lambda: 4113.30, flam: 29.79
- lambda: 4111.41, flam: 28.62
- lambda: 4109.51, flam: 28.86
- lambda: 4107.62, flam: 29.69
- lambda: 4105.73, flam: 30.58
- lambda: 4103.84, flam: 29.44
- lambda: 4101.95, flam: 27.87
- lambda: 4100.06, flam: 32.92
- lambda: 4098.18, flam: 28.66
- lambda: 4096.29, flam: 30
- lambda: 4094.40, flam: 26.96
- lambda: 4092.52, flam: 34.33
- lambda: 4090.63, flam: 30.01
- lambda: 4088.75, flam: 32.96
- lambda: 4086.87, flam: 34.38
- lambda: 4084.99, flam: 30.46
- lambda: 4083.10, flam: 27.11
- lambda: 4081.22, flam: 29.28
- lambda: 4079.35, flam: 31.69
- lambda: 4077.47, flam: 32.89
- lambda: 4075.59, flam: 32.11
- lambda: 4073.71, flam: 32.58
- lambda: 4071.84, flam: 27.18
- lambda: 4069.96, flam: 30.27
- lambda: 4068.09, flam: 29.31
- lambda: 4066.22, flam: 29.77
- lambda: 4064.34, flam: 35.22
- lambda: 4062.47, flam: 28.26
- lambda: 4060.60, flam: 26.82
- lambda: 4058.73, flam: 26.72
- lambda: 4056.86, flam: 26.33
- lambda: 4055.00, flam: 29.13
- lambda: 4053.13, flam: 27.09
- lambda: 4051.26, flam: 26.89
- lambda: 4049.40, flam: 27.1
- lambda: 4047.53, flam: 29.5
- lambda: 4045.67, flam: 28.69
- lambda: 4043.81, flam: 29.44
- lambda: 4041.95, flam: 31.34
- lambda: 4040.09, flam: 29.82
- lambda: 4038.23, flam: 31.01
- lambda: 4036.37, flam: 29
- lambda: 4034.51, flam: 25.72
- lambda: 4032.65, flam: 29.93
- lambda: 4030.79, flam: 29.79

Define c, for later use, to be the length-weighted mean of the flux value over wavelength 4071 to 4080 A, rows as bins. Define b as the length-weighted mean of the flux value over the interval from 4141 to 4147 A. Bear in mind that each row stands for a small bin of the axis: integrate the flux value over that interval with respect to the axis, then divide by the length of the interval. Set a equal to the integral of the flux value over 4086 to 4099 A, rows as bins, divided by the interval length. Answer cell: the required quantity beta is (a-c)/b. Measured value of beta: -0.01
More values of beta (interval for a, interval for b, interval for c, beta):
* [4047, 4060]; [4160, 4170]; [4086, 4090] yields -0.21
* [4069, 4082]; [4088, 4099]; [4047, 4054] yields 0.11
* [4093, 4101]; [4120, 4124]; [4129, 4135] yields 0.06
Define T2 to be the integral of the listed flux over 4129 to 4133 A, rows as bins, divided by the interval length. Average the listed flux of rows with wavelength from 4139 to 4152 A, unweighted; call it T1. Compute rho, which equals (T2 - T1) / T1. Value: -0.001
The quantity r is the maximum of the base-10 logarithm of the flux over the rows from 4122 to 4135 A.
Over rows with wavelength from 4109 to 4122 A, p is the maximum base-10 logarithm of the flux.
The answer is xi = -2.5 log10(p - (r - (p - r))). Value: 4.1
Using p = 1.50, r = 1.49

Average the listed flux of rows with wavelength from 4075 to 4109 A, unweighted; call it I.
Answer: 30.6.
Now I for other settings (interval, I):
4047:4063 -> 27.5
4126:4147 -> 28.4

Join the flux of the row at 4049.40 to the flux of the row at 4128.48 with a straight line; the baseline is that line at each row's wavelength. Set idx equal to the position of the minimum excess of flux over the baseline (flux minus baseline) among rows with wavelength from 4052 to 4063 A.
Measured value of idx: 4056.86 A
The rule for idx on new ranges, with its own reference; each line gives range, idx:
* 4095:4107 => 4101.95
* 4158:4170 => 4159.02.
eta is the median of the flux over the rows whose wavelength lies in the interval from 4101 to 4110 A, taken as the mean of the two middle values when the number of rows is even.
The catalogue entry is 29.4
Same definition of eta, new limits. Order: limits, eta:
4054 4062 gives 26.8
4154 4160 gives 23.9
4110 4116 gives 29.6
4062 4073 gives 29.5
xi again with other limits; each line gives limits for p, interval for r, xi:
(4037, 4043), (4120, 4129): 5.3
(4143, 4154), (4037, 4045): 3.5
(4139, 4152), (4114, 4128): 5.0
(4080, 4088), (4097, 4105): 3.6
